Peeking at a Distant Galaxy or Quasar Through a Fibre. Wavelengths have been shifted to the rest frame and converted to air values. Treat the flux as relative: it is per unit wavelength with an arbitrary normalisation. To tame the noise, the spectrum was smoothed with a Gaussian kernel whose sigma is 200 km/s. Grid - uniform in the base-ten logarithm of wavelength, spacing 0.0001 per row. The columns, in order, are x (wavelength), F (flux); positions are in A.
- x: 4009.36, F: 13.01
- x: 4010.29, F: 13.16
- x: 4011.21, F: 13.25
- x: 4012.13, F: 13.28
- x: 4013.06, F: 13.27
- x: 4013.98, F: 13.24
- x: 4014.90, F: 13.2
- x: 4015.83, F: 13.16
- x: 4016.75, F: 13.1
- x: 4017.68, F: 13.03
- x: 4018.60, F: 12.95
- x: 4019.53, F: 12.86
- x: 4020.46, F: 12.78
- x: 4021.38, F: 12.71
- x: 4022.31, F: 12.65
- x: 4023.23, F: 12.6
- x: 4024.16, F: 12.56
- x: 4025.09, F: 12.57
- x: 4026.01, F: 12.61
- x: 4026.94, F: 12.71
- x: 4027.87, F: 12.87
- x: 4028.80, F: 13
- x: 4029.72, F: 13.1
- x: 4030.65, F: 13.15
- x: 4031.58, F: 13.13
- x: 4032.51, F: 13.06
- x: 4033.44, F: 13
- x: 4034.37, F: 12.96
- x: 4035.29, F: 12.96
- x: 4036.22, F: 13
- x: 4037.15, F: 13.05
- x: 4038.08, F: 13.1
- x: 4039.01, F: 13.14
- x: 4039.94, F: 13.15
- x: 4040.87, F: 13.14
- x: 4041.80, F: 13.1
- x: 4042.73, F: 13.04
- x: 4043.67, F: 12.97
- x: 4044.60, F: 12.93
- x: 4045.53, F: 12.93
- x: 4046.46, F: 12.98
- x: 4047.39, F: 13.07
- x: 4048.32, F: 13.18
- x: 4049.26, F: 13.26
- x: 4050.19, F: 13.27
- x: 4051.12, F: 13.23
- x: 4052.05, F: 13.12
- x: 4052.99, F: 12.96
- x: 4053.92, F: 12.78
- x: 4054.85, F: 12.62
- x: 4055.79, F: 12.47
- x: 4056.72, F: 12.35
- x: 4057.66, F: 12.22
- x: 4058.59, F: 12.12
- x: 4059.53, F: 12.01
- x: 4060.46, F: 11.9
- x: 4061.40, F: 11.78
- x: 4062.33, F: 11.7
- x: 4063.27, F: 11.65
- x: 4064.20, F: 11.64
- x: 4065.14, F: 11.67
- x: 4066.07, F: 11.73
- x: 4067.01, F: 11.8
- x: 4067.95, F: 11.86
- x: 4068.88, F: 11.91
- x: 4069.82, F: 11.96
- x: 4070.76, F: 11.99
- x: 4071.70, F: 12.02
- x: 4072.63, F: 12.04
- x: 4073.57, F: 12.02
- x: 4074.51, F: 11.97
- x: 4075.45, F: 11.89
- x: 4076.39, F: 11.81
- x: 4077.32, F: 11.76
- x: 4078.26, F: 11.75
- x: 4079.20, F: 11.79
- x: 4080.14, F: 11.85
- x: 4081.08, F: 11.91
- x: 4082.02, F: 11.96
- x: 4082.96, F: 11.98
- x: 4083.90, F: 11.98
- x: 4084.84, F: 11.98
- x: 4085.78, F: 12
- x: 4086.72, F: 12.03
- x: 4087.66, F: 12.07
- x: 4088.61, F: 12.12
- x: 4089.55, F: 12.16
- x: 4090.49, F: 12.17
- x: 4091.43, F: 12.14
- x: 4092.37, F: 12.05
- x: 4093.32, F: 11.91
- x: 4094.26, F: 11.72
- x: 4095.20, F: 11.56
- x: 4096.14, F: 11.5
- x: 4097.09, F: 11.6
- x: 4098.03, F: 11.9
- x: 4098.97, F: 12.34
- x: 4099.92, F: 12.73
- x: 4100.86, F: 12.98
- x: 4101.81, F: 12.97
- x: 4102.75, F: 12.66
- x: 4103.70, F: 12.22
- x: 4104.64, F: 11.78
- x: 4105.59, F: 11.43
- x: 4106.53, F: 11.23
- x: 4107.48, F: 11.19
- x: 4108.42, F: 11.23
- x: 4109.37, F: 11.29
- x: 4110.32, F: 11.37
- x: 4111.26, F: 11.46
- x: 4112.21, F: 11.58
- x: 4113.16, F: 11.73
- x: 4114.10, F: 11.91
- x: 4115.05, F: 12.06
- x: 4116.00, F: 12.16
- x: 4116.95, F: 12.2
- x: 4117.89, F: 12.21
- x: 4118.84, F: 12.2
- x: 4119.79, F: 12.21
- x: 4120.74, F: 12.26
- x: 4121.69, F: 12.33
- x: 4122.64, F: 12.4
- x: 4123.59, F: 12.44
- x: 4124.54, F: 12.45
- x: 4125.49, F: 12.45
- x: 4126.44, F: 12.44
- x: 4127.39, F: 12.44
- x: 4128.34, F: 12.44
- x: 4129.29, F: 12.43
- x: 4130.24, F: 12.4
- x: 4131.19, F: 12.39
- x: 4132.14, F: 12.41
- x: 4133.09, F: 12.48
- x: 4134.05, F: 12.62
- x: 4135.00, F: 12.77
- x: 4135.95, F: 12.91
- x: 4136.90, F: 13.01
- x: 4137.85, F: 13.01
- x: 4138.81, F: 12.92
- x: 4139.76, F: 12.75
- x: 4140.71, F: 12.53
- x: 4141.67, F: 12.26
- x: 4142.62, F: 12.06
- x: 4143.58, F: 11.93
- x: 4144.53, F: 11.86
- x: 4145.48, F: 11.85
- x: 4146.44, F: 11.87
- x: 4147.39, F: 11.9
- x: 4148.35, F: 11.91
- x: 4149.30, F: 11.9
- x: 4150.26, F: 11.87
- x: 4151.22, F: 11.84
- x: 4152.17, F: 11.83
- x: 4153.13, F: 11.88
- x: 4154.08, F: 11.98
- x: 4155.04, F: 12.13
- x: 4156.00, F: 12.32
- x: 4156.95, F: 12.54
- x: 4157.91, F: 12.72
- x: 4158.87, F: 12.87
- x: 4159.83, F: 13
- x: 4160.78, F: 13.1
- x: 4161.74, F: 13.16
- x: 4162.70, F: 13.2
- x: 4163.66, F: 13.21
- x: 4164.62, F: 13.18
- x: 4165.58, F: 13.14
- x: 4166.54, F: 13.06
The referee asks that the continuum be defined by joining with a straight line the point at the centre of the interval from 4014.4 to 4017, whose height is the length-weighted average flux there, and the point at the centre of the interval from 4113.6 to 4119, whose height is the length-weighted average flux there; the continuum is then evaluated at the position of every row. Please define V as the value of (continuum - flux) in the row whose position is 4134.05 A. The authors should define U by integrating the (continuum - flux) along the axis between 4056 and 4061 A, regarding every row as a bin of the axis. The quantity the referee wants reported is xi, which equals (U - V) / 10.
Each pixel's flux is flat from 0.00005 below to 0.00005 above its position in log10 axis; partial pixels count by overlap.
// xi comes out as 0.4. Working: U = 3.0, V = -0.7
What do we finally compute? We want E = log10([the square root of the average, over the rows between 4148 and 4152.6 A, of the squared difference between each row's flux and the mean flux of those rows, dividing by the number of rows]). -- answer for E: -1.50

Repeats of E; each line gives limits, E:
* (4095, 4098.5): -0.81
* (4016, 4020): -1.05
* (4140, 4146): -0.61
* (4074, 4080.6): -1.14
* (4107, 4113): -0.87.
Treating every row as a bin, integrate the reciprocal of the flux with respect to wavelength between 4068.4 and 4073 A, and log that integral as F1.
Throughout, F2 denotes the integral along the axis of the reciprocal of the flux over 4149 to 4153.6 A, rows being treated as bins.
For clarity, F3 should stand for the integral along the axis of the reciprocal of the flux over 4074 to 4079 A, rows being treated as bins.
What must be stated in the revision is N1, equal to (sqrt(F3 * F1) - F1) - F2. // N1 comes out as -0.369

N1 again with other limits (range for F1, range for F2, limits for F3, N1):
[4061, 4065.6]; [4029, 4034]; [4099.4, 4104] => -0.399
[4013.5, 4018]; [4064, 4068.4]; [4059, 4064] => -0.336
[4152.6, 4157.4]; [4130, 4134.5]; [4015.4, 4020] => -0.382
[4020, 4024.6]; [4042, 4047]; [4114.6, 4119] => -0.386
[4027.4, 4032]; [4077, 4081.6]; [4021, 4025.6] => -0.383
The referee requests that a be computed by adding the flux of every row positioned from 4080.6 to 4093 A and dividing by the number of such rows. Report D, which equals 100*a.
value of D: 1204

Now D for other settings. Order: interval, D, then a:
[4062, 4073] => 1183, 11.8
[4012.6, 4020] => 1310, 13.1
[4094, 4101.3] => 1204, 12.0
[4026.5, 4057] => 1299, 13.0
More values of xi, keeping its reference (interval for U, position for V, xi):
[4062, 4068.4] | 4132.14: 0.6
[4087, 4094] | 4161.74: 0.4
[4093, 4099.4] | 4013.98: 0.4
